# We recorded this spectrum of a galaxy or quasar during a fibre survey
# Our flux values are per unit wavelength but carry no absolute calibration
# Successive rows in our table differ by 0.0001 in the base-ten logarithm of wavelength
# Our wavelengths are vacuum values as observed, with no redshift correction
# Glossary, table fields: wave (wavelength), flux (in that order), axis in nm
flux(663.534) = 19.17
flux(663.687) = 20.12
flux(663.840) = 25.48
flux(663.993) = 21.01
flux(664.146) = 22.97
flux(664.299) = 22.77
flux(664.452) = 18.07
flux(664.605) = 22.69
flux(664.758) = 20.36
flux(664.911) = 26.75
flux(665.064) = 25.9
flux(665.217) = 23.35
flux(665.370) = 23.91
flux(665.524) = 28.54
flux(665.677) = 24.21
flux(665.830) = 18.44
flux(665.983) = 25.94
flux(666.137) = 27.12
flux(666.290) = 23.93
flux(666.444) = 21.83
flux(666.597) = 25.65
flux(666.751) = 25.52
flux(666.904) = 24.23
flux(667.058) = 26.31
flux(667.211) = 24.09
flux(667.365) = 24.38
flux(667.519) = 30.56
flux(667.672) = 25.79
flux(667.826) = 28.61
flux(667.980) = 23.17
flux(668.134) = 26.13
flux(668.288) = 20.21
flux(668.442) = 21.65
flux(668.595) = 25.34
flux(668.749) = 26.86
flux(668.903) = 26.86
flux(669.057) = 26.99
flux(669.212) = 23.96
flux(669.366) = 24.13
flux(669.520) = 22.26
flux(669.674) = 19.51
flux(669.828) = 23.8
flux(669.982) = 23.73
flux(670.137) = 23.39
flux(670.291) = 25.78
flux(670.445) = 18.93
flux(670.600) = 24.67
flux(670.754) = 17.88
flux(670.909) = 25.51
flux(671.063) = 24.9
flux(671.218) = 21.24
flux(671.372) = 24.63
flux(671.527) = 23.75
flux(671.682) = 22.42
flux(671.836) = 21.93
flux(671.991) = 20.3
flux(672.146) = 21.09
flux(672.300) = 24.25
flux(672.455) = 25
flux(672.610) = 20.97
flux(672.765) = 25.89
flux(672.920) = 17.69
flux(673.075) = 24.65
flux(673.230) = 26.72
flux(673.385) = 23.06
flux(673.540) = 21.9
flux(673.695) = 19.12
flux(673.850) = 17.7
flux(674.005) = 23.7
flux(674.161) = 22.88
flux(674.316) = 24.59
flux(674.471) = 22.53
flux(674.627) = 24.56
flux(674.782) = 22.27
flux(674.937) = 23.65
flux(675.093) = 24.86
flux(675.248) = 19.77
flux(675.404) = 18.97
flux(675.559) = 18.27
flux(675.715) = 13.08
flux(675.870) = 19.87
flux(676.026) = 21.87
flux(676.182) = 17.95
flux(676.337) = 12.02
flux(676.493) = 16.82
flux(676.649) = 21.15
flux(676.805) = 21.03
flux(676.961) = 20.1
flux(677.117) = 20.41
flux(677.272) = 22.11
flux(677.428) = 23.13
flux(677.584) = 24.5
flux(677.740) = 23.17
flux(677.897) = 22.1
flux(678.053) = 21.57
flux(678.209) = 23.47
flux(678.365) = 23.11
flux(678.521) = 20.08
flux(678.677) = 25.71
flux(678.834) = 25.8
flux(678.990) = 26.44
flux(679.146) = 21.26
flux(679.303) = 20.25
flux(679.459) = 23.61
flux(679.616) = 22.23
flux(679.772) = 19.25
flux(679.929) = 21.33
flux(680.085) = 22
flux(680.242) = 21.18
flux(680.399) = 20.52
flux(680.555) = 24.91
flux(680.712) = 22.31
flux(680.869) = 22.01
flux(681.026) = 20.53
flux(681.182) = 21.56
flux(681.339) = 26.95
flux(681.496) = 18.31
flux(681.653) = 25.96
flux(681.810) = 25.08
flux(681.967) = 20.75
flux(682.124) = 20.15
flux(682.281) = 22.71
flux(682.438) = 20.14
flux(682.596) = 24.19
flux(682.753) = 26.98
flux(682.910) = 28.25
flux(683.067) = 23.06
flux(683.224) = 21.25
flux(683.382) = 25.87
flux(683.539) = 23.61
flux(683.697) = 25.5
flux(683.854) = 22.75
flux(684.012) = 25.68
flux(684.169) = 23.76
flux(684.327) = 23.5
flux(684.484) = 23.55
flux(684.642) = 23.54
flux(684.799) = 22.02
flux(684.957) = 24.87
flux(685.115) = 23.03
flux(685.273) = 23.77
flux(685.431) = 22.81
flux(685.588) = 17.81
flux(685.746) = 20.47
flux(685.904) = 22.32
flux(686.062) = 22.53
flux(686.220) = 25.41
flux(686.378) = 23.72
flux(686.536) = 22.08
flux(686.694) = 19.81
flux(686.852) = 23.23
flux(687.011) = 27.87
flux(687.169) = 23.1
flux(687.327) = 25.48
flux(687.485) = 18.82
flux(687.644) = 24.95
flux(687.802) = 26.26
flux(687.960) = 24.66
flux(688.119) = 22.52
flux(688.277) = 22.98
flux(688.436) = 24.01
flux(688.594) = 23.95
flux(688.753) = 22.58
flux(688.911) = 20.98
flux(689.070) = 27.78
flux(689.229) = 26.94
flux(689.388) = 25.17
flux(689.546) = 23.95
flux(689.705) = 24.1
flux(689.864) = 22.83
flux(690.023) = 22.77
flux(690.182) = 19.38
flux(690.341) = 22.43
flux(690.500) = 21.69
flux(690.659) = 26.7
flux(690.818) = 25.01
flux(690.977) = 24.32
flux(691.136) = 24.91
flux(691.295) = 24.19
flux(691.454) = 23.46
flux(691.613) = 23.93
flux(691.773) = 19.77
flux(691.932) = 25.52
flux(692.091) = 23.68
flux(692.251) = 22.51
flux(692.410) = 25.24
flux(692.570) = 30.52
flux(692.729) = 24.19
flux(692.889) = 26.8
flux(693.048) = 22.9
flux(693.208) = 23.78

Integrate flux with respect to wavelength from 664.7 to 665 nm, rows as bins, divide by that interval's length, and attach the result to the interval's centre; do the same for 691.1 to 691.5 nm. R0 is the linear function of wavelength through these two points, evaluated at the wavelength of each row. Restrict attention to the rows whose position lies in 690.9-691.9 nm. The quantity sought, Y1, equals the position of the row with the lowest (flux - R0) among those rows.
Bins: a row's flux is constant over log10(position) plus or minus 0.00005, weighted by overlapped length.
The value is 691.773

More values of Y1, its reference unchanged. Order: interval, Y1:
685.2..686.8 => 685.588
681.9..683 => 682.438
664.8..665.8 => 665.217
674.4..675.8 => 675.715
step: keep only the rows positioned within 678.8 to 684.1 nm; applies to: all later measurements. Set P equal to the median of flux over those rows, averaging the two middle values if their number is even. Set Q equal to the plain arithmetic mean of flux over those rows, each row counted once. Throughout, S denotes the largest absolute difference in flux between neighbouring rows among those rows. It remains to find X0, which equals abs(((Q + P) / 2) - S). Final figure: 14.1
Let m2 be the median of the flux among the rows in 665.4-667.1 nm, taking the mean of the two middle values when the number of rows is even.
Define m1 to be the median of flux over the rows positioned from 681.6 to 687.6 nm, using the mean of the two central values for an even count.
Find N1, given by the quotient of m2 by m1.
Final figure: 1.09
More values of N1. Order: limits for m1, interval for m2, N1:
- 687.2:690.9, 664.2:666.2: 1.00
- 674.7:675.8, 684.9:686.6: 1.15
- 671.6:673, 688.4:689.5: 1.09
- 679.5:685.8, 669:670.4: 1.04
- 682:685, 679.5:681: 0.93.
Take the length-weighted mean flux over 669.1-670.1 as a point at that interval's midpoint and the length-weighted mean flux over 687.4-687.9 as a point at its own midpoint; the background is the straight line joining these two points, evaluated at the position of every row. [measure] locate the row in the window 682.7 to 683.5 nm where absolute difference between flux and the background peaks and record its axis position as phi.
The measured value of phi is 682.910 nm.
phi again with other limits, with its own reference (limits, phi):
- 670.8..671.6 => 670.909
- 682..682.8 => 682.753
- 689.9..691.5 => 690.182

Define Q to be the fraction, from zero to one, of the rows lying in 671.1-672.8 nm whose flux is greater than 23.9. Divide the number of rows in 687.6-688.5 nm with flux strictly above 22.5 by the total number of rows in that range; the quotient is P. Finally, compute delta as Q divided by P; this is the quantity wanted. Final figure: 0.36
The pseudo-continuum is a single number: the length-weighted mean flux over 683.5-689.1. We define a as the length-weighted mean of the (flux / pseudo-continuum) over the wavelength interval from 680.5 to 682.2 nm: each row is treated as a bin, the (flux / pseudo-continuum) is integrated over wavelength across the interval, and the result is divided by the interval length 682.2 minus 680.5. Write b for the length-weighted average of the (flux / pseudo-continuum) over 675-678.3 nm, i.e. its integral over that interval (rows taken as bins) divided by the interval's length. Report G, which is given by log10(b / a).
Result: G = -0.05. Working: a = 0.97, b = 0.87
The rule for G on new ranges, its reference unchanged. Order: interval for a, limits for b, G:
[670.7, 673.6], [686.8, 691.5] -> 0.02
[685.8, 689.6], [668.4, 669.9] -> 0.01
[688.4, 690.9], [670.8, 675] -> -0.02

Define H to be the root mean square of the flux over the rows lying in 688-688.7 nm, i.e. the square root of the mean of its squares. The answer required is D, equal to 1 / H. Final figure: 0.0428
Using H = 23.4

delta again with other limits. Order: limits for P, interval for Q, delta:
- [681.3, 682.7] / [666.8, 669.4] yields 1.48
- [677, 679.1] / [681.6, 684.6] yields 0.68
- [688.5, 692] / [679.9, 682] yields 0.37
